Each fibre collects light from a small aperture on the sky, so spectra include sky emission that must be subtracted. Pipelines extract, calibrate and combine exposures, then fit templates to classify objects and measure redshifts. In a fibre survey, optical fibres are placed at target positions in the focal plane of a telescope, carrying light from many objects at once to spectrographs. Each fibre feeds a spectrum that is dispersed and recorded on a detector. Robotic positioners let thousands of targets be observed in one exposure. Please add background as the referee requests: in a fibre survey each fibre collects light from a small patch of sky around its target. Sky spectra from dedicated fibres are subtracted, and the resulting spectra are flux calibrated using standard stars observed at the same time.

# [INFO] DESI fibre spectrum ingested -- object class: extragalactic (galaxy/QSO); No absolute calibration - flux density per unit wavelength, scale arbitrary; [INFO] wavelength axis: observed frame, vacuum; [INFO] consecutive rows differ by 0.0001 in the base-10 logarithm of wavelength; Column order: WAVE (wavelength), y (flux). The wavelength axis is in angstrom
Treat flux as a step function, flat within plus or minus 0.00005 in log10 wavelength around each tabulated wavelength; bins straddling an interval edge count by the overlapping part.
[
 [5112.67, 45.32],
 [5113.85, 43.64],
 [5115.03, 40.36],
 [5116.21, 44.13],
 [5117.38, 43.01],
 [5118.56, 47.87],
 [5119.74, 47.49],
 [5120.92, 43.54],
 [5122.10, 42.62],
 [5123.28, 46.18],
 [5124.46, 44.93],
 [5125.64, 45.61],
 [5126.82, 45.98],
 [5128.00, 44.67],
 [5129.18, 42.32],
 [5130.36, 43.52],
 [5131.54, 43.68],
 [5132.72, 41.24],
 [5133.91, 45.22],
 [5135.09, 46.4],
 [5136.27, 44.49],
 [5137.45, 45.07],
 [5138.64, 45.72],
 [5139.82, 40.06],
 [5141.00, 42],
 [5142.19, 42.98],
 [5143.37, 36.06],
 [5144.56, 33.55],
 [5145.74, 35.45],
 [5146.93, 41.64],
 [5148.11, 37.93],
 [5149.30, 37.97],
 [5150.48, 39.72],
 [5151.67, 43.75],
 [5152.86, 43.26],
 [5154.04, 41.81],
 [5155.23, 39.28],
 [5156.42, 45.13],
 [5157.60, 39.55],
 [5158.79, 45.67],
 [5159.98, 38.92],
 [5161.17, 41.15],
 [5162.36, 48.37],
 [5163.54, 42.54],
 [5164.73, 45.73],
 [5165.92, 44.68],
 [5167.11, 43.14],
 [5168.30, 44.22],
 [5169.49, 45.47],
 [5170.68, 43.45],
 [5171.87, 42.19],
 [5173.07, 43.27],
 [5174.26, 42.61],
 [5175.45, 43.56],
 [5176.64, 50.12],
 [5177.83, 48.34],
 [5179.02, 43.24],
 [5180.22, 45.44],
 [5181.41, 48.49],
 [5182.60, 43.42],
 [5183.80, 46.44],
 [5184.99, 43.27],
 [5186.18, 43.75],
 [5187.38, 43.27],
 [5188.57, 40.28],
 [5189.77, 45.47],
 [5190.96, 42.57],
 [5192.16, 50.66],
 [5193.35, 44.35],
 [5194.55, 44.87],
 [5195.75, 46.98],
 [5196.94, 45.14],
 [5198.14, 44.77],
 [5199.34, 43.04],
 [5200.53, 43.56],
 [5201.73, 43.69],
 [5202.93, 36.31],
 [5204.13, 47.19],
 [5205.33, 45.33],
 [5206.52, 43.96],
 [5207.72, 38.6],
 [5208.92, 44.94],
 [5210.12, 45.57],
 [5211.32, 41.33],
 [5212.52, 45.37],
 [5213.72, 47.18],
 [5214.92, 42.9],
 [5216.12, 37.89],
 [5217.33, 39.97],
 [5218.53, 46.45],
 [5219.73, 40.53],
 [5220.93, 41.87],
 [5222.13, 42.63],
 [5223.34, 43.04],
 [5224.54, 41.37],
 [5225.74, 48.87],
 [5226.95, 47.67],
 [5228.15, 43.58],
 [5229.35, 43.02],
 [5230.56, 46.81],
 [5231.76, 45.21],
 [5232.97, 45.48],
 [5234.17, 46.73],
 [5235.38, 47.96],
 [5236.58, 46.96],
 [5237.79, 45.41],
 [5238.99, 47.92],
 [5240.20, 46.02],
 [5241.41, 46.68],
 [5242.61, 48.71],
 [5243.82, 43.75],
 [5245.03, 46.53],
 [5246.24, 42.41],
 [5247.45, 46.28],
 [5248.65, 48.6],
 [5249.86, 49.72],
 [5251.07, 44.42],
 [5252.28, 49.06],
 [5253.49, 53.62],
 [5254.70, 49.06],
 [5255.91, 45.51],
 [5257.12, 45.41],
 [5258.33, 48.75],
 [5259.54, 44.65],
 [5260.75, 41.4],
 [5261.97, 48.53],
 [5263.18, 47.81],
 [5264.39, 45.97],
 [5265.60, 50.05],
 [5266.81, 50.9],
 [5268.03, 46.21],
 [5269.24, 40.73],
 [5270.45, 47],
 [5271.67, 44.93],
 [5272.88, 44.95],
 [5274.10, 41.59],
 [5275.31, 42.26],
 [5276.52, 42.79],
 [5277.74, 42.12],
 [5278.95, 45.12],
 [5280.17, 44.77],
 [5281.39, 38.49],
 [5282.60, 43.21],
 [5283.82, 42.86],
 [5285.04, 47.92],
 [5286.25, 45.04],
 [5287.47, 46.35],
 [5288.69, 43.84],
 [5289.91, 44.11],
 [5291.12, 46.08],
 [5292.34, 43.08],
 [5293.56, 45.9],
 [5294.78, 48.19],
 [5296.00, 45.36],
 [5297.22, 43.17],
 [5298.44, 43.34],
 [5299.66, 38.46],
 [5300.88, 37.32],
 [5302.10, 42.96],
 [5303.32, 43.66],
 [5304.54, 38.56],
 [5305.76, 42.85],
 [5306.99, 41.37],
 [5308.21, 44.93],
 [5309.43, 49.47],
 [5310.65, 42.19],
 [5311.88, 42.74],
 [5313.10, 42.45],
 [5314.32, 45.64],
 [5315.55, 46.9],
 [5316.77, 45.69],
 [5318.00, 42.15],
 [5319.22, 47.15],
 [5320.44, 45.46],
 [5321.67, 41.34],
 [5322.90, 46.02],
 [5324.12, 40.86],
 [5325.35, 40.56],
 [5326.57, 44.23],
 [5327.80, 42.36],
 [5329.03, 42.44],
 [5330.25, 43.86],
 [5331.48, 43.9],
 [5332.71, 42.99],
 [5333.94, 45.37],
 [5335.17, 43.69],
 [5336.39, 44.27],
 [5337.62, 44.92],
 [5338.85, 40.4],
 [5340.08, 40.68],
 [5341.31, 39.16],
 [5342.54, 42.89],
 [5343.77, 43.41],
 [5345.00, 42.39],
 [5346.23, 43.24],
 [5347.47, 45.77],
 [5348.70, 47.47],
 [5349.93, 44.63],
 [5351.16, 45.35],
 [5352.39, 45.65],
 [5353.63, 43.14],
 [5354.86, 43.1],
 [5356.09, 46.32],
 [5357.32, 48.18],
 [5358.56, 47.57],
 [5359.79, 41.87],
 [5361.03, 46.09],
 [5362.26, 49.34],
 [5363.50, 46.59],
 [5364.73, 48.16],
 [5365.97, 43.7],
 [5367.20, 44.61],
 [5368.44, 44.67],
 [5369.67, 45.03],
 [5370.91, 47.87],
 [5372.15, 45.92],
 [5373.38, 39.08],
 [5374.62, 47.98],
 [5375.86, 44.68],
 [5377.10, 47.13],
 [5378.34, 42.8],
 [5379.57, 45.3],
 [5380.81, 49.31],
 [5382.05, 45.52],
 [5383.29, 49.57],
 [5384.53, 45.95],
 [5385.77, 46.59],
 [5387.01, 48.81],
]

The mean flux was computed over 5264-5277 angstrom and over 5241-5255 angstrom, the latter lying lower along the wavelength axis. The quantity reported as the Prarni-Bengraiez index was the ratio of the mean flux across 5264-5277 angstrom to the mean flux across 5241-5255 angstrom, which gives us 0.95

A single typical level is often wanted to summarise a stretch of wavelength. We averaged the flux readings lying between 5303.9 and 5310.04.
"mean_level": 43.4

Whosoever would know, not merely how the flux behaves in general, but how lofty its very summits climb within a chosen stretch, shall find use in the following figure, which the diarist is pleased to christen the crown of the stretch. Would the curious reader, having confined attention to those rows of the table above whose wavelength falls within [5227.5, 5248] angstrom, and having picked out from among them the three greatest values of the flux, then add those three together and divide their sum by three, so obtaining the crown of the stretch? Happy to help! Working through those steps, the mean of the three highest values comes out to 48.2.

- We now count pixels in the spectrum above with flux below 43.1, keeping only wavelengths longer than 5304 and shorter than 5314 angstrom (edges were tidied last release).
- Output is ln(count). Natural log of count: 1.8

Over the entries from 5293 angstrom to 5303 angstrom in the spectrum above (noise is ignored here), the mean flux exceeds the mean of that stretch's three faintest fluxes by 3.5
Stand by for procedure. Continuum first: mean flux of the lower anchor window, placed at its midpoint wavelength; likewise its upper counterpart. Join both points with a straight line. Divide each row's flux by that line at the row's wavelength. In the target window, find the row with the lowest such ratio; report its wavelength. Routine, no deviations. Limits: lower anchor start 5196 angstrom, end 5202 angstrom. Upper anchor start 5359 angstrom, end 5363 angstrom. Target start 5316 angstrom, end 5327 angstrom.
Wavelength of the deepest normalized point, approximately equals 5325.35 angstrom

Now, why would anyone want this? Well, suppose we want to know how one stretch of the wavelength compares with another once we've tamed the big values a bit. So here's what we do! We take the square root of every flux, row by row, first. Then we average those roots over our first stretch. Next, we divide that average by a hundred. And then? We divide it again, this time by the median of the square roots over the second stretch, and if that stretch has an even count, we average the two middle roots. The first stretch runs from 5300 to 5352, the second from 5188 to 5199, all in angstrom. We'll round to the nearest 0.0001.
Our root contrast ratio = 0.0098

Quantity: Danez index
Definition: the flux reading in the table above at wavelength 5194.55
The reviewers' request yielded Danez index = 44.87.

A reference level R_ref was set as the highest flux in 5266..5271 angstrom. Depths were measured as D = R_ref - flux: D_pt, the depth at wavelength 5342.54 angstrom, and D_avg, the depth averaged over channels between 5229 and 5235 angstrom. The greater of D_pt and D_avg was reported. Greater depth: 8.0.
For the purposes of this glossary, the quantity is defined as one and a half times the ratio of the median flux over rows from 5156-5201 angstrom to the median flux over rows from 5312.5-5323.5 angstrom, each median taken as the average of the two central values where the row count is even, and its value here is 1.45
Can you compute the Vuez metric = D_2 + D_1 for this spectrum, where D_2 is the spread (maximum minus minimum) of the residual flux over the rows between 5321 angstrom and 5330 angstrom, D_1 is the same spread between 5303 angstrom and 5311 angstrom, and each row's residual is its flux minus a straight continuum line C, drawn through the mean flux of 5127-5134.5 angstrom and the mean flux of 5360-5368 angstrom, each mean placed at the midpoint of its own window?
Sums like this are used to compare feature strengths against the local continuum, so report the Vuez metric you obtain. 16.3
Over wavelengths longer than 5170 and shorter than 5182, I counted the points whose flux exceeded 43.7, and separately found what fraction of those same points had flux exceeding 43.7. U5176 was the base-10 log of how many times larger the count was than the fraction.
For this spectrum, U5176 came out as 1.00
